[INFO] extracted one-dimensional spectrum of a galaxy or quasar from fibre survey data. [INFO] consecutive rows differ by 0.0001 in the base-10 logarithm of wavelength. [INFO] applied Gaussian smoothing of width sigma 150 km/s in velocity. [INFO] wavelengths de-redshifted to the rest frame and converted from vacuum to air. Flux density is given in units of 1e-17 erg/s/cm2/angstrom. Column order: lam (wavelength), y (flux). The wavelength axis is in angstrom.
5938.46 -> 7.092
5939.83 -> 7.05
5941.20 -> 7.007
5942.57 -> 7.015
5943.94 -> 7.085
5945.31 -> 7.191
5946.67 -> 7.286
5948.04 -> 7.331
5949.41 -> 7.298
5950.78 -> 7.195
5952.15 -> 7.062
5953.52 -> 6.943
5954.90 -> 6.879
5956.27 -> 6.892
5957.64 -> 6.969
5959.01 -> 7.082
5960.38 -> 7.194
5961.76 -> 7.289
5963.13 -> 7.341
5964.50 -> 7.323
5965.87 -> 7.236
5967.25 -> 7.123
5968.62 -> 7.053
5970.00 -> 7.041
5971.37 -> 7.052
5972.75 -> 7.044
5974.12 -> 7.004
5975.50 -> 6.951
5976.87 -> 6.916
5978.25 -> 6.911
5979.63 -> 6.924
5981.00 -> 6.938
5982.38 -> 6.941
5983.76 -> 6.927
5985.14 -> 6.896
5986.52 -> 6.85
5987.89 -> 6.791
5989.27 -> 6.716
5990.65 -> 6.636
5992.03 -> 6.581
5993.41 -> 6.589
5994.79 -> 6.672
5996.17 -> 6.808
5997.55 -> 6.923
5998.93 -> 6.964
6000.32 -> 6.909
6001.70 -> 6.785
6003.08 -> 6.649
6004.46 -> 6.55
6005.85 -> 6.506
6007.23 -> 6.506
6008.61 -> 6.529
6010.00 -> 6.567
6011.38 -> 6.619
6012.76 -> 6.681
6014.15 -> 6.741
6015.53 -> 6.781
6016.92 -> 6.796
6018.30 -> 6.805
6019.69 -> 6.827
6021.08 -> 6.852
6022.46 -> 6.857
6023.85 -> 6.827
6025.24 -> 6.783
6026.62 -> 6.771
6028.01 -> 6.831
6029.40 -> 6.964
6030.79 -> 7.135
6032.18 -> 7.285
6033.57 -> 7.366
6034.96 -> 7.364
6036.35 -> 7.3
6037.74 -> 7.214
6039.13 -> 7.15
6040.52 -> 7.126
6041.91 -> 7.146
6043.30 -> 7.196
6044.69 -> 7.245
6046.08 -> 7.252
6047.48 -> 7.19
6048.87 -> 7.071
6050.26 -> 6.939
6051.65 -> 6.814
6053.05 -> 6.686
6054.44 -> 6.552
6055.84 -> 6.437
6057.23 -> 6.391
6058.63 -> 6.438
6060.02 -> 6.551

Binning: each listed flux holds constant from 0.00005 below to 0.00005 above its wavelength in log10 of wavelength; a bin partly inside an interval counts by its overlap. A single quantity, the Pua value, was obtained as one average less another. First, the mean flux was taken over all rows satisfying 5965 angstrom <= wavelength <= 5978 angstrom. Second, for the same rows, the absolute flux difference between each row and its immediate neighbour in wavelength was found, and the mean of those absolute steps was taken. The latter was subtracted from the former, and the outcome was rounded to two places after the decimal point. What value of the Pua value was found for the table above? 7.00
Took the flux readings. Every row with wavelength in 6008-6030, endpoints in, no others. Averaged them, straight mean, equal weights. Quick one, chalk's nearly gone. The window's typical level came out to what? 6.76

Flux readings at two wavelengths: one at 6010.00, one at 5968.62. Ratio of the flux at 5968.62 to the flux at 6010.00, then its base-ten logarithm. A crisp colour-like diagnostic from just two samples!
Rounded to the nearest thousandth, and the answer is 0.031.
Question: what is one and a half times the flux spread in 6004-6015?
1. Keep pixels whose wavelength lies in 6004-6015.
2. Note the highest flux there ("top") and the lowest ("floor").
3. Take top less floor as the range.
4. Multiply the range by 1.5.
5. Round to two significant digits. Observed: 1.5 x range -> 0.35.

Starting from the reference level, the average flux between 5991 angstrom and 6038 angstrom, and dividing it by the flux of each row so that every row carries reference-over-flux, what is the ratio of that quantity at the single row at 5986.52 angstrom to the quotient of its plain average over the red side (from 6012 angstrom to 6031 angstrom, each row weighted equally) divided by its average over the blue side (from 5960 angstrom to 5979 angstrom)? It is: 0.96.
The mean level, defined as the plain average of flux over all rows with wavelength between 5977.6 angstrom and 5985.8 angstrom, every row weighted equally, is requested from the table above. 6.92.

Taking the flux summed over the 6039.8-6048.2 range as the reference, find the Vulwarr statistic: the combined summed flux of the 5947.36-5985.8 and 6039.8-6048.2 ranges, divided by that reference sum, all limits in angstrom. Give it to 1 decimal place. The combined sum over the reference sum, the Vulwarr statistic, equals 5.6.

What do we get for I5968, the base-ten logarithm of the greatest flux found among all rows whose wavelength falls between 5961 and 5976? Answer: 0.866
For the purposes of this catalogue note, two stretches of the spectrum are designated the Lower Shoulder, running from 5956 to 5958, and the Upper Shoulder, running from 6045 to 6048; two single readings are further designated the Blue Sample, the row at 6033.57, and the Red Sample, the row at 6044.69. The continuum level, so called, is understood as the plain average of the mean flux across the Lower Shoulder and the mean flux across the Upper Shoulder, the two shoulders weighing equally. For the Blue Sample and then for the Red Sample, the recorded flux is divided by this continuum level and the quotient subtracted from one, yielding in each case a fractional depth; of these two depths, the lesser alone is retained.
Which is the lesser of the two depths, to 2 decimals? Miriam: -0.04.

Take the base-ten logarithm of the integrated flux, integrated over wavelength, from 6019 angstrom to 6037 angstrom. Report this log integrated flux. 2.10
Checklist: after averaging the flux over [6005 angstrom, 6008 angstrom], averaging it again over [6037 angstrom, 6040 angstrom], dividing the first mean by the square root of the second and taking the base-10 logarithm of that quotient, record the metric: 0.385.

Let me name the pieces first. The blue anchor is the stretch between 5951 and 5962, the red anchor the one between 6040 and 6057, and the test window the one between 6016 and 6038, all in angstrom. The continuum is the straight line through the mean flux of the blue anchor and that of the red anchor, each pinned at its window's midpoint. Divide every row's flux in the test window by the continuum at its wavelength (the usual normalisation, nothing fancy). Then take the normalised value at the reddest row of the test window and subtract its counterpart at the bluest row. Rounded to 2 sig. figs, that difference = 0.062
